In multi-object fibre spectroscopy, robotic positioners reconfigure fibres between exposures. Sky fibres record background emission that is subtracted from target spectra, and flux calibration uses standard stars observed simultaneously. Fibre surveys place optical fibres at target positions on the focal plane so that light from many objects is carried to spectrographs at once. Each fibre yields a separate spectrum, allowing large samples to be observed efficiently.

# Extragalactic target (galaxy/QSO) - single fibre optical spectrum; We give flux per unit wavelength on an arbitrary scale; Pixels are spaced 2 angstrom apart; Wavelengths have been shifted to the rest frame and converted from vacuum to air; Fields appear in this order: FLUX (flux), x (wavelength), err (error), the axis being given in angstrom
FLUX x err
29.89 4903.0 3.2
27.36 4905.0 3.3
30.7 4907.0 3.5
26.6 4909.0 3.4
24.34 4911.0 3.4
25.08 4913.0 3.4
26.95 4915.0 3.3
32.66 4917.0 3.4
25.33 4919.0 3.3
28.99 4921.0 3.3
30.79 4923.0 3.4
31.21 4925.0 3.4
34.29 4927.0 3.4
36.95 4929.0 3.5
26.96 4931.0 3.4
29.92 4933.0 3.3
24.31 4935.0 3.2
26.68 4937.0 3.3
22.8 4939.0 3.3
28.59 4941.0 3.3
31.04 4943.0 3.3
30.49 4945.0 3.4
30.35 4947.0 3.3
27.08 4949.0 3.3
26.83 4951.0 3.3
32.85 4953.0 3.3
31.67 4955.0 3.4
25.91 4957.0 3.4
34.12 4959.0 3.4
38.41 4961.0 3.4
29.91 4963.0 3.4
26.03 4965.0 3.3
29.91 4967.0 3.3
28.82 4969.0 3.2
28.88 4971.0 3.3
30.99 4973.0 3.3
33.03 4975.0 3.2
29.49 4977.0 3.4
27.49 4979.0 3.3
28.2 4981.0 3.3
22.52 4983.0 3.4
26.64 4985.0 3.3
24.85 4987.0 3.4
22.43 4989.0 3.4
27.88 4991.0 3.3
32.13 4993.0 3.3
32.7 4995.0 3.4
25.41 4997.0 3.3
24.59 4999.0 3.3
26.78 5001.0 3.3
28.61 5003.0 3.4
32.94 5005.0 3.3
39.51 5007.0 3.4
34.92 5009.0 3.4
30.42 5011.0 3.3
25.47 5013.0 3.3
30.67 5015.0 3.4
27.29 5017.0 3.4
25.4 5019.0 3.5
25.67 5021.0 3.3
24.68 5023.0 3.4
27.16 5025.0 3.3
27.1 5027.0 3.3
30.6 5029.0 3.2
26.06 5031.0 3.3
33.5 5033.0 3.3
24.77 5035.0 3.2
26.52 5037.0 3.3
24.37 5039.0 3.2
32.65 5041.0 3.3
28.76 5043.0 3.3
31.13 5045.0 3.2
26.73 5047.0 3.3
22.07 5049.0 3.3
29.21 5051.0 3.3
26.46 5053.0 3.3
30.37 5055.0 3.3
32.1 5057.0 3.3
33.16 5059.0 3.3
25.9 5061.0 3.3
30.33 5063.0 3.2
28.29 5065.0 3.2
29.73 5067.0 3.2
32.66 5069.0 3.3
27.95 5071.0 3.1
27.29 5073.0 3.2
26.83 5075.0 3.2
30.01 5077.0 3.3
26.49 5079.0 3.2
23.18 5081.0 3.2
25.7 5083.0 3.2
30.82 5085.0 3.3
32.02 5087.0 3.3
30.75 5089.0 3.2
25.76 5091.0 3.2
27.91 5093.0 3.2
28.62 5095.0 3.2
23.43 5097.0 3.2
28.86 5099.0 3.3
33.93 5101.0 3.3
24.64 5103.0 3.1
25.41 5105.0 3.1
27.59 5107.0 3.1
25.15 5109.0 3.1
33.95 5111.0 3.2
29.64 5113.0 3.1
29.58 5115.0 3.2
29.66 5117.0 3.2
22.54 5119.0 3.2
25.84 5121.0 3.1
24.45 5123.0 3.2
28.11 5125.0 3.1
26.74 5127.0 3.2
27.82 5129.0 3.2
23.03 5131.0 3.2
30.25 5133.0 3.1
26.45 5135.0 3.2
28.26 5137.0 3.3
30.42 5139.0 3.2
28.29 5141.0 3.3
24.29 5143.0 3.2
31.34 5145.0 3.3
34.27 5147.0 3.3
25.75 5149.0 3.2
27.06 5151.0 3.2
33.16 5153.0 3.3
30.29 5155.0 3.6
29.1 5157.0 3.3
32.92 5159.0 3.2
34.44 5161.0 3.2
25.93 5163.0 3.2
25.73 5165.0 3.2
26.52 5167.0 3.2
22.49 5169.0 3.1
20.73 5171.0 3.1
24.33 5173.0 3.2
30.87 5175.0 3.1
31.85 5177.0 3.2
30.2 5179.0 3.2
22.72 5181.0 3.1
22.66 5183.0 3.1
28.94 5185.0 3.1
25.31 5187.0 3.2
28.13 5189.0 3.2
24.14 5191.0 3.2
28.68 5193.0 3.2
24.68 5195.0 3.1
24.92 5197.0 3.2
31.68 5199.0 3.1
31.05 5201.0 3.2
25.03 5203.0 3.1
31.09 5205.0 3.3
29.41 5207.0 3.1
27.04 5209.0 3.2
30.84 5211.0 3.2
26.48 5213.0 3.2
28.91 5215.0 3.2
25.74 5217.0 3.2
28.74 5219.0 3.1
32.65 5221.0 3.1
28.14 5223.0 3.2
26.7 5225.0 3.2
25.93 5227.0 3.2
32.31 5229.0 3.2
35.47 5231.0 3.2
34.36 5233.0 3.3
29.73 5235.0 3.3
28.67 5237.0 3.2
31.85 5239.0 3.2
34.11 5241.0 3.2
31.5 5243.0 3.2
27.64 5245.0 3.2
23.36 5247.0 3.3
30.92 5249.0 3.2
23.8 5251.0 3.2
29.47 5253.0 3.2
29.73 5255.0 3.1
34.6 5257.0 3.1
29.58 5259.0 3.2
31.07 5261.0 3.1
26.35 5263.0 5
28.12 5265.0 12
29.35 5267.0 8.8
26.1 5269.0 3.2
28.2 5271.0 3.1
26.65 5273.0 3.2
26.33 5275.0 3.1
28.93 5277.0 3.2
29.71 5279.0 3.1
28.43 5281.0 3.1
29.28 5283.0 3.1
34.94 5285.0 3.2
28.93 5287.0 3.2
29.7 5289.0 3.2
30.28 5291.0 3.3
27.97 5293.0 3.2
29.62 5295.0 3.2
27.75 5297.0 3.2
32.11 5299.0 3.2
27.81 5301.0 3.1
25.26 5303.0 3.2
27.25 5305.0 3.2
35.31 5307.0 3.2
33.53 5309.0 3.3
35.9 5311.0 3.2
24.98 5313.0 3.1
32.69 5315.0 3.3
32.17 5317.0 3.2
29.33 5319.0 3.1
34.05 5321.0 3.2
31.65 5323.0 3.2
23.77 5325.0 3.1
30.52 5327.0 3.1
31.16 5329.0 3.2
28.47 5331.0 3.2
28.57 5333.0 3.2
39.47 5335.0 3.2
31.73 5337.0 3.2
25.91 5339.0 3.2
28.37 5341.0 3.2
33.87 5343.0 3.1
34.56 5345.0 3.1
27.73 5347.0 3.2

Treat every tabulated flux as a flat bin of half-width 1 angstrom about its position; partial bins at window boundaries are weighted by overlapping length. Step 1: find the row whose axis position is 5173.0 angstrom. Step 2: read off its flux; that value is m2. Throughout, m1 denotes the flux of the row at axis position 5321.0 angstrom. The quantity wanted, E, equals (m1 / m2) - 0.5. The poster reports 0.90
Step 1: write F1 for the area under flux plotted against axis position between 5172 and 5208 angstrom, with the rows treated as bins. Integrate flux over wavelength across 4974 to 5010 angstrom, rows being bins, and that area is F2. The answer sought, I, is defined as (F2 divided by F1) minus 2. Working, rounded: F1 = 991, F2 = 1040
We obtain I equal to -0.951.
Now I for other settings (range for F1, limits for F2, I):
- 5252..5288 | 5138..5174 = -1.036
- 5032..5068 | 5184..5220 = -1.030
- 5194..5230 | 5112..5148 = -1.020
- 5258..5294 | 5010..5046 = -1.034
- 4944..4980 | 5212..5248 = -1.018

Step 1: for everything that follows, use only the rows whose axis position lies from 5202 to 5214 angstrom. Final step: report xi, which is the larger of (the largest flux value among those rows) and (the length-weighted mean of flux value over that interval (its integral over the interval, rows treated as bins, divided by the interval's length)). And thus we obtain 31.1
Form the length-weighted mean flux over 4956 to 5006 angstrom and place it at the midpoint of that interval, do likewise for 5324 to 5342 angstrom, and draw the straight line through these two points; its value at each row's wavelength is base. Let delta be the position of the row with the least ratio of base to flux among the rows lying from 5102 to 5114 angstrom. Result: 5111.0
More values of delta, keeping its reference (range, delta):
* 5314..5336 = 5335.0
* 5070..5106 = 5101.0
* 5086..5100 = 5087.0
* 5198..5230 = 5221.0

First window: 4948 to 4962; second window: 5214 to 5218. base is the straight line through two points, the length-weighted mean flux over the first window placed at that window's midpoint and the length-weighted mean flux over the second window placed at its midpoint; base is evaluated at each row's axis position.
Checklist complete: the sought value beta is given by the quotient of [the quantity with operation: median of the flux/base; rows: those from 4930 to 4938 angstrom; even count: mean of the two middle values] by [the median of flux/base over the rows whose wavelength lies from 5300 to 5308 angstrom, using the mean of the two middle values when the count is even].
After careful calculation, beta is 0.81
